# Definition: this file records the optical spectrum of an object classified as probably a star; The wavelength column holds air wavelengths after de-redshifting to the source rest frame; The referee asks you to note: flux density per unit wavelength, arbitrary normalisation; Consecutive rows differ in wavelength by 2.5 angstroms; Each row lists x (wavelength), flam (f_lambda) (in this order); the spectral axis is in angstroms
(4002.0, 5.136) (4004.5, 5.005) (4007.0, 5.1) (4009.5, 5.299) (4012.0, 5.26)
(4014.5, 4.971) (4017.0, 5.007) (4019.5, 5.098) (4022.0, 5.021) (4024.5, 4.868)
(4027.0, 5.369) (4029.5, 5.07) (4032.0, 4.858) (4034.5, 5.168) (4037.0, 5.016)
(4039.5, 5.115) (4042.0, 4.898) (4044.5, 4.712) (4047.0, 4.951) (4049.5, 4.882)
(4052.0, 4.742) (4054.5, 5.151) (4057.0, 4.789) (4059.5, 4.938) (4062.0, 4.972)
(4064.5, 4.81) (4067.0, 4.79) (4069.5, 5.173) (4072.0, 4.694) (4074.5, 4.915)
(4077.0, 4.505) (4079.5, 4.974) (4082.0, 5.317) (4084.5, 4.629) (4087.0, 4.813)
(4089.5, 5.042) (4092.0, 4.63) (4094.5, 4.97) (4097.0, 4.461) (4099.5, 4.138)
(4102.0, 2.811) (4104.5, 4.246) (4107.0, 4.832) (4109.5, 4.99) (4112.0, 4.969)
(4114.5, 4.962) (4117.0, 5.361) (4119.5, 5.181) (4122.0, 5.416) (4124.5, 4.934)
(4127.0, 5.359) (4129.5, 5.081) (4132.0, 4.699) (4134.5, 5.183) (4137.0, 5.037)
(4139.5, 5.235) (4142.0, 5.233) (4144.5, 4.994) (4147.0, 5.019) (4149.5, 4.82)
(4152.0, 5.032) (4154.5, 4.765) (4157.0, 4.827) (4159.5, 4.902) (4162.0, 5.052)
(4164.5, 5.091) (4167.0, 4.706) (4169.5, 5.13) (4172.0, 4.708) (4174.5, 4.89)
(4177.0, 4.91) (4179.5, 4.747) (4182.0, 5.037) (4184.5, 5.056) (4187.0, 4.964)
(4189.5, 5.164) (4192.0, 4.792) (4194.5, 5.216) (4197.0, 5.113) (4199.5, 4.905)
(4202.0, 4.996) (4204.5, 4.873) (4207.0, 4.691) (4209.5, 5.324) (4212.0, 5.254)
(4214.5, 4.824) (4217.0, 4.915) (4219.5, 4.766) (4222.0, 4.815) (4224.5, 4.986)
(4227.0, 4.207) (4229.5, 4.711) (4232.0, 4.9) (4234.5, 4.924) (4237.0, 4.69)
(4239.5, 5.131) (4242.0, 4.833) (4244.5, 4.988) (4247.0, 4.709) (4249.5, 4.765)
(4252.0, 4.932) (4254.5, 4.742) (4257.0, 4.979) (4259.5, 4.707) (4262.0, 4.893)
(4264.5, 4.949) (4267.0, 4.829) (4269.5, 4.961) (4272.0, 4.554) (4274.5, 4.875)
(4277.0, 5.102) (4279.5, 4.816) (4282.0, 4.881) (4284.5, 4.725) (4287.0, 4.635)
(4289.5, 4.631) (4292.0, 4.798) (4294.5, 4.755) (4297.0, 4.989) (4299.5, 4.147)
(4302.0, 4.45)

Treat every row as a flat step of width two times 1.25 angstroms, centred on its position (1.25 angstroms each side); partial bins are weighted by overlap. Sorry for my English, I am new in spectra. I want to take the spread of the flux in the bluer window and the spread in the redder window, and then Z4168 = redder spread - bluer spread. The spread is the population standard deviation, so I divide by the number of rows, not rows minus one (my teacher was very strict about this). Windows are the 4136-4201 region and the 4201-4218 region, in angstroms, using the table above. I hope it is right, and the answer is 0.1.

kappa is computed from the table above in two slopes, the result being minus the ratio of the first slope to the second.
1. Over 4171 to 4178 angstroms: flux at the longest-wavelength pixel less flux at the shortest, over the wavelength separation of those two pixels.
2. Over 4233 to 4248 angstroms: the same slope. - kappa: 2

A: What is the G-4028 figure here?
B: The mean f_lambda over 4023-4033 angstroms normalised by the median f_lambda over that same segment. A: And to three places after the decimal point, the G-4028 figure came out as 1.015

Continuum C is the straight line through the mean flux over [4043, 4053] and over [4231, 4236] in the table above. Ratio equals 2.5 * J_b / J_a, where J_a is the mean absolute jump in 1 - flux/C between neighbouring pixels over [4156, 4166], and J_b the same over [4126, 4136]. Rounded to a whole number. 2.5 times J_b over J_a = 11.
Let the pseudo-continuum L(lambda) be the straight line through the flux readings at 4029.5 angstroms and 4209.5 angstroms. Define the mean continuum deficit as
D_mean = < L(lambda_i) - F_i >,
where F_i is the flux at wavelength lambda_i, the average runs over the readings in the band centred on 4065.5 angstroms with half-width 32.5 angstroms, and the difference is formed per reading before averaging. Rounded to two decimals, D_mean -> 0.23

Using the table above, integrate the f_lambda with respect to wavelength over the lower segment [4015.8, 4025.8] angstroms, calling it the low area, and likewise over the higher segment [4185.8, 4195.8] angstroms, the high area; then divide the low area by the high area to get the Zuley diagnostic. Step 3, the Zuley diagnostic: 0.99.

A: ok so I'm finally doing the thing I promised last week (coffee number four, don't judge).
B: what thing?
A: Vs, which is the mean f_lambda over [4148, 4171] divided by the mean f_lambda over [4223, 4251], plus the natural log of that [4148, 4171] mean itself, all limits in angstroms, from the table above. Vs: 2.62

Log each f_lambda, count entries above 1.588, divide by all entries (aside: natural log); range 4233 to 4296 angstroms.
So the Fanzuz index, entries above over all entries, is 0.32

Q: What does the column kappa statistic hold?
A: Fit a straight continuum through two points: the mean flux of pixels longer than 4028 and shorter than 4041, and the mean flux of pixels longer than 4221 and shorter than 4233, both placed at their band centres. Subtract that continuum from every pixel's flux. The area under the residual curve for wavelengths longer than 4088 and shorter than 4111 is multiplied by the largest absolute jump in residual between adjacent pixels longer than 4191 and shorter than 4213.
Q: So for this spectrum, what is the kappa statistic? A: -6.9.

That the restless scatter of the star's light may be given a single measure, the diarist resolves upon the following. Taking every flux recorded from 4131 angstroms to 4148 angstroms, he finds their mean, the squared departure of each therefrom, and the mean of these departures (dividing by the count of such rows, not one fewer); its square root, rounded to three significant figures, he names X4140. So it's 0.174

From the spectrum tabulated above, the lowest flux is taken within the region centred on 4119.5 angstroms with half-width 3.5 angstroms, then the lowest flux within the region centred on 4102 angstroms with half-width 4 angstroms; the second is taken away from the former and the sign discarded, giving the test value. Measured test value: 2.4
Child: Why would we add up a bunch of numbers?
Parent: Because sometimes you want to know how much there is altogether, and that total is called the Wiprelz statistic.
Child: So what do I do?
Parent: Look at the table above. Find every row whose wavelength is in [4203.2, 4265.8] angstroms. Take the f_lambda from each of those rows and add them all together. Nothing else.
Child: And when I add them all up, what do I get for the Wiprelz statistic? 122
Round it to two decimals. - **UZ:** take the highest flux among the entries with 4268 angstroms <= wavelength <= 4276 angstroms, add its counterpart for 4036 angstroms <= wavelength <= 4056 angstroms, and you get 10.11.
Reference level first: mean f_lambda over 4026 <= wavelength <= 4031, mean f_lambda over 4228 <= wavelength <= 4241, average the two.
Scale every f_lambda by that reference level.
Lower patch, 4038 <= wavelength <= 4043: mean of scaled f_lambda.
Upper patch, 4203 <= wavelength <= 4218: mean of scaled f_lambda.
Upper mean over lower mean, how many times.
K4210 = 0.99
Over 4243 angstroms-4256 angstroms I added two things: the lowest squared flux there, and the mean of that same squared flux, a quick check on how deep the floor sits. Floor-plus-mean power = 45.5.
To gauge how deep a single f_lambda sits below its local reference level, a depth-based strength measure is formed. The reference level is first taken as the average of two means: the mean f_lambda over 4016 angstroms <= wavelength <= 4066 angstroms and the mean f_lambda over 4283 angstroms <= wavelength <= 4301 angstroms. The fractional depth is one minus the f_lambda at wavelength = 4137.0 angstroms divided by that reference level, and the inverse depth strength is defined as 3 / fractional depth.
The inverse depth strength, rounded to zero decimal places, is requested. -67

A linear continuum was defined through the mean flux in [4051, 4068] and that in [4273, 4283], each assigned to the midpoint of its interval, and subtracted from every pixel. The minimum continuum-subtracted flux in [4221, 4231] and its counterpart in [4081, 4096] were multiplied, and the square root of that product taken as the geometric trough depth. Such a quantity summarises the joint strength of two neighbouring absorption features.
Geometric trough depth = 0.43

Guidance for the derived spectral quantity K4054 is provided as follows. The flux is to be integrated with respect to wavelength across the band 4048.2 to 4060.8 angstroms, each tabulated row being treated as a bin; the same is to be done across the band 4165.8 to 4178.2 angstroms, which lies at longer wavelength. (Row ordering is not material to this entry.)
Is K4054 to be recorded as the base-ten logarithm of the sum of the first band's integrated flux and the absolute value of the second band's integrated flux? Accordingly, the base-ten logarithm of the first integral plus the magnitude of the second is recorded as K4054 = 2.09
